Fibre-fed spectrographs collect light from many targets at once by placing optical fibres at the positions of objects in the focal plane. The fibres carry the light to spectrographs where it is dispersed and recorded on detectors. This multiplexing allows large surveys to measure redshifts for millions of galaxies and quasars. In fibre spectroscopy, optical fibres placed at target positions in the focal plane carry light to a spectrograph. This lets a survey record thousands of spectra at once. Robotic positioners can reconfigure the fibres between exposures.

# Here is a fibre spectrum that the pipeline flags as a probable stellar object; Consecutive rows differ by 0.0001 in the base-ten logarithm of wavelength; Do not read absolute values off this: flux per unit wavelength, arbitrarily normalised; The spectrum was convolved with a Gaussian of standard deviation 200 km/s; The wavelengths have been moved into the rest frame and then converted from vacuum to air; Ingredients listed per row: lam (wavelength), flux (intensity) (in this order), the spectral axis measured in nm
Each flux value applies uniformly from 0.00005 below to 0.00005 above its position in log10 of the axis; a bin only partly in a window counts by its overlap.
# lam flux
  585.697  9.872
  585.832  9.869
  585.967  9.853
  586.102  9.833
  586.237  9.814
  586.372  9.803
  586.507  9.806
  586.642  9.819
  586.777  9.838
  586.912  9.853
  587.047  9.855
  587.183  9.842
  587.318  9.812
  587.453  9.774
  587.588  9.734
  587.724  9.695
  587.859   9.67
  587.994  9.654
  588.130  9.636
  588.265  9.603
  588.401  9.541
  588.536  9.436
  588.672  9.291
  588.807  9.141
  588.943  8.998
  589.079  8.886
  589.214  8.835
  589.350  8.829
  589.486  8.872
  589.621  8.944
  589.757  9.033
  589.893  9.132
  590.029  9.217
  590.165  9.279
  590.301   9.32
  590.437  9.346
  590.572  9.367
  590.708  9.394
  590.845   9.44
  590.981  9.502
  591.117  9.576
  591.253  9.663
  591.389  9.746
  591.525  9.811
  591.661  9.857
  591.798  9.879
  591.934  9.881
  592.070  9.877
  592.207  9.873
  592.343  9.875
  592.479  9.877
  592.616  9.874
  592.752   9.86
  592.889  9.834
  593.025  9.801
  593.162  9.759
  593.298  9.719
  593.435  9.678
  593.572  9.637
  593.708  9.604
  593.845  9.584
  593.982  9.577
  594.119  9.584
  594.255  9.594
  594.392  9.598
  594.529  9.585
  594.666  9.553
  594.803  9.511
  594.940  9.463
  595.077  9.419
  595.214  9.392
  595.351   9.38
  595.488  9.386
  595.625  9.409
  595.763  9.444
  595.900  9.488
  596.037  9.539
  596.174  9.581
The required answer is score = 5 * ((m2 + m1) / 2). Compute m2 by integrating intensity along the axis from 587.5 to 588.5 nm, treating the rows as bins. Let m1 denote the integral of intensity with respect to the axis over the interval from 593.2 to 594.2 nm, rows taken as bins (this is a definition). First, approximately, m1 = 9.64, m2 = 9.6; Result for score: 48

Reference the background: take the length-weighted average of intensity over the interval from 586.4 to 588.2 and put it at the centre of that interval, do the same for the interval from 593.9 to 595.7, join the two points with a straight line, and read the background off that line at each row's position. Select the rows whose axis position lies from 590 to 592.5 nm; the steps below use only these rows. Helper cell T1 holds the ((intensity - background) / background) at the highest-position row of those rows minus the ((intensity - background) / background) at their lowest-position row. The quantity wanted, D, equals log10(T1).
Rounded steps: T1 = 0.078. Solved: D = -1.11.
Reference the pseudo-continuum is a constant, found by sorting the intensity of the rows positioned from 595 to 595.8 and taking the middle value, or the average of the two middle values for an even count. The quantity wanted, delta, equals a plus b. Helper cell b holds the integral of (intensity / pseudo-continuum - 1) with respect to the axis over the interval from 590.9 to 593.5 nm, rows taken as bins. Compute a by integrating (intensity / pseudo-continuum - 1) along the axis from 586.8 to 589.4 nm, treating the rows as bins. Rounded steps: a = 0.024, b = 0.11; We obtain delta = 0.131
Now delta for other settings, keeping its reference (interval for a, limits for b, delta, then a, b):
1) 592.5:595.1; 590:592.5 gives 0.128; 0.070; 0.06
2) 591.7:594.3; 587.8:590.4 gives 0.051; 0.099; -0.05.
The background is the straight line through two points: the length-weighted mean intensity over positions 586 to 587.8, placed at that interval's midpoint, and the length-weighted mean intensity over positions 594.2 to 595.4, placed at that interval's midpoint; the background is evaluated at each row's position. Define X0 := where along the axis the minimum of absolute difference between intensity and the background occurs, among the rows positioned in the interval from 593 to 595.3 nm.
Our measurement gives 594.803 nm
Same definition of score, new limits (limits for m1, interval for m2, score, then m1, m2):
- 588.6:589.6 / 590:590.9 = 43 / 8.98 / 8.4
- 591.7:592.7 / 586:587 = 49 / 9.87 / 9.8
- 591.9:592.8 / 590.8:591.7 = 44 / 8.89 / 8.7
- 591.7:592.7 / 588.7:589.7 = 47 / 9.87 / 8.9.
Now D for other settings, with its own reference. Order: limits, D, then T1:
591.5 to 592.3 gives -2.04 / 0.009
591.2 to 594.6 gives -2.34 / 0.005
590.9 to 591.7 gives -1.40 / 0.040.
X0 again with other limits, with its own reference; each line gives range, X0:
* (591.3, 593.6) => 593.572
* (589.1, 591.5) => 591.253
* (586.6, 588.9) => 586.642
